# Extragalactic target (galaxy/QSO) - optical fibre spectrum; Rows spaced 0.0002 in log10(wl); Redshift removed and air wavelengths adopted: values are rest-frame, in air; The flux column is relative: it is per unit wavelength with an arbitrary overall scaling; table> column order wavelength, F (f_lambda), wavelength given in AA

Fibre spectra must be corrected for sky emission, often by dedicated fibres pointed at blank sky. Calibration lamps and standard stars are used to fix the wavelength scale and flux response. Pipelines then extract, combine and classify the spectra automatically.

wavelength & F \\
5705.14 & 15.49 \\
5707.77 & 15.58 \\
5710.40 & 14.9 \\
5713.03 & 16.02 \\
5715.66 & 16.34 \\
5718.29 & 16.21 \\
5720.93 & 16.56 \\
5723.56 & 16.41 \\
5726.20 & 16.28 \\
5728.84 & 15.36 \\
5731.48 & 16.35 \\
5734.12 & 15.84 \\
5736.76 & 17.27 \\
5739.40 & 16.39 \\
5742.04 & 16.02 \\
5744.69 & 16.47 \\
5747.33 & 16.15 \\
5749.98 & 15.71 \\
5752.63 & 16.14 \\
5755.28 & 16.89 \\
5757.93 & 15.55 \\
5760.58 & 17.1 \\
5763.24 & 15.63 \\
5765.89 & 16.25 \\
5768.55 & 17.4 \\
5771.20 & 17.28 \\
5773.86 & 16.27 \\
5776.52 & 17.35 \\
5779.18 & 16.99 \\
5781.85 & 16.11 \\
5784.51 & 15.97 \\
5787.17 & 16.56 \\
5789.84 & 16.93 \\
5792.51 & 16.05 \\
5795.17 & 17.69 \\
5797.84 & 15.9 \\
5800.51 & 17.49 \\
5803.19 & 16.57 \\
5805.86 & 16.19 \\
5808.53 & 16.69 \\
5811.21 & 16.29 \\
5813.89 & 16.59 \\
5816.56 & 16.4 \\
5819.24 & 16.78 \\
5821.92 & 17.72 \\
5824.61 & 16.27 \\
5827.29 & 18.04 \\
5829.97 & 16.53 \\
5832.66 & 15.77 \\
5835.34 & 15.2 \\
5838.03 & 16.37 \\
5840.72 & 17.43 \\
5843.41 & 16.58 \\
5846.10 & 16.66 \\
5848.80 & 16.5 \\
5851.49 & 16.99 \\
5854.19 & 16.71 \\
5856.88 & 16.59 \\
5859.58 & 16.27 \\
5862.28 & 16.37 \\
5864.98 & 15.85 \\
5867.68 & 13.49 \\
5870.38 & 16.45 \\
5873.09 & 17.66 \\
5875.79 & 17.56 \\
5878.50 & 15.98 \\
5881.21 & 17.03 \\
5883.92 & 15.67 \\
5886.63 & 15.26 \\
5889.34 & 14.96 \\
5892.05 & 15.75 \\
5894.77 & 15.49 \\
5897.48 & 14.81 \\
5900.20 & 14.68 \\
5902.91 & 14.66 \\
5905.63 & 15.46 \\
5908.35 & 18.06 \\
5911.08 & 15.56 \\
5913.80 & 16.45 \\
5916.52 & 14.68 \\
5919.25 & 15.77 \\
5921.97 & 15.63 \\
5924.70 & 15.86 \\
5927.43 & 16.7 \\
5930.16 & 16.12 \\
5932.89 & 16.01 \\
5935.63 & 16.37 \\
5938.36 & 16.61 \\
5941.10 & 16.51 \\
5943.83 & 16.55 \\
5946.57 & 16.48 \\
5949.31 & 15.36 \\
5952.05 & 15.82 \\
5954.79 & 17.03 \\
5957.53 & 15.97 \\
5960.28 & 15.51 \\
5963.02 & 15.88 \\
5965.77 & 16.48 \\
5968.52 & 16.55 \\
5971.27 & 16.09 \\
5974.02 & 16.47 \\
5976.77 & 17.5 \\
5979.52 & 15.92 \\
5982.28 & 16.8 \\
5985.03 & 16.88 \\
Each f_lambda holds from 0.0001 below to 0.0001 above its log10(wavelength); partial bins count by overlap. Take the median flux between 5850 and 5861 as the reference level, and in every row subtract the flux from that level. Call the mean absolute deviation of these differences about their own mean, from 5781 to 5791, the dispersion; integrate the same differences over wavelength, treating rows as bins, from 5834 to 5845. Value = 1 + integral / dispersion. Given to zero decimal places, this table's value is 9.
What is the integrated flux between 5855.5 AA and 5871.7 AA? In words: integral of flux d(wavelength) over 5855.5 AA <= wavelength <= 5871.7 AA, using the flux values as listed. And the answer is 257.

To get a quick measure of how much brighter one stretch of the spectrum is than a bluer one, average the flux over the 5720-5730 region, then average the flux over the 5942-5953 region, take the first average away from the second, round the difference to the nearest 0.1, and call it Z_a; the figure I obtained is -0.1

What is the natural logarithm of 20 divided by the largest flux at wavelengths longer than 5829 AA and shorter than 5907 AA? 0.124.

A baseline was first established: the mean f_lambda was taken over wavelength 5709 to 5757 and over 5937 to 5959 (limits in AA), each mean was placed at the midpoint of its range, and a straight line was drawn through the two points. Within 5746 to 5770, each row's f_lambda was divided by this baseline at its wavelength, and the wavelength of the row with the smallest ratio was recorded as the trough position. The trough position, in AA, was 5757.93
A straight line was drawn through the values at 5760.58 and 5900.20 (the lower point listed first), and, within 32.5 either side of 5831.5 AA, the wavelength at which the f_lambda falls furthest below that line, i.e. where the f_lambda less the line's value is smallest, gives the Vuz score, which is 5835.34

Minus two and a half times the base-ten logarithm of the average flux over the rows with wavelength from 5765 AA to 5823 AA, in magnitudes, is -3.06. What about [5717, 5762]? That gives -3.03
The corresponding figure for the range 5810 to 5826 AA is -3.06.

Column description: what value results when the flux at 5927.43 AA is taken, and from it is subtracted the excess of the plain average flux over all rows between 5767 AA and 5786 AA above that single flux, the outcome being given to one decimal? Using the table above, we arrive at 16.6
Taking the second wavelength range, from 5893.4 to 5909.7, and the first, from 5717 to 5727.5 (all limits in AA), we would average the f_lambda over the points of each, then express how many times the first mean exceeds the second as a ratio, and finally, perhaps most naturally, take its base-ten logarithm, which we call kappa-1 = 0.023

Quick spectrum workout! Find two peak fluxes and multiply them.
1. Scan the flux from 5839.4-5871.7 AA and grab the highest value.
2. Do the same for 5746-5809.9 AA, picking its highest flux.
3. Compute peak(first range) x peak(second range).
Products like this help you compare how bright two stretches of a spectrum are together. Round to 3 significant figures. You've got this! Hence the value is 308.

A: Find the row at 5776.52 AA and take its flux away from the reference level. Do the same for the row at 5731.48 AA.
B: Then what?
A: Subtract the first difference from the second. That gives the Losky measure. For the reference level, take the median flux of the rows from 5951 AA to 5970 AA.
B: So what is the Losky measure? 1.0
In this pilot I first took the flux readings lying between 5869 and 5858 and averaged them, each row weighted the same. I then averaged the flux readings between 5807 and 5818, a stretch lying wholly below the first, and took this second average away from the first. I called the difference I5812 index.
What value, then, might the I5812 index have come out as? -1.0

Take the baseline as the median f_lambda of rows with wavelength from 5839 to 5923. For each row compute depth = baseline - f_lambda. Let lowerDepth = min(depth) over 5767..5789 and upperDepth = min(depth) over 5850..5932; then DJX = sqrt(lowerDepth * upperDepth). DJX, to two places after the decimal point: 1.72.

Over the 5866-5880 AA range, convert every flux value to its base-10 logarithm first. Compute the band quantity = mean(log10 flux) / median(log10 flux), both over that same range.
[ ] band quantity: 0.993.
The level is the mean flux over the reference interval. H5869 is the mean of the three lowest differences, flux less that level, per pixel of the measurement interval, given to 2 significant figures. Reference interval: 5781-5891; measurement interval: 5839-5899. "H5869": -2.0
